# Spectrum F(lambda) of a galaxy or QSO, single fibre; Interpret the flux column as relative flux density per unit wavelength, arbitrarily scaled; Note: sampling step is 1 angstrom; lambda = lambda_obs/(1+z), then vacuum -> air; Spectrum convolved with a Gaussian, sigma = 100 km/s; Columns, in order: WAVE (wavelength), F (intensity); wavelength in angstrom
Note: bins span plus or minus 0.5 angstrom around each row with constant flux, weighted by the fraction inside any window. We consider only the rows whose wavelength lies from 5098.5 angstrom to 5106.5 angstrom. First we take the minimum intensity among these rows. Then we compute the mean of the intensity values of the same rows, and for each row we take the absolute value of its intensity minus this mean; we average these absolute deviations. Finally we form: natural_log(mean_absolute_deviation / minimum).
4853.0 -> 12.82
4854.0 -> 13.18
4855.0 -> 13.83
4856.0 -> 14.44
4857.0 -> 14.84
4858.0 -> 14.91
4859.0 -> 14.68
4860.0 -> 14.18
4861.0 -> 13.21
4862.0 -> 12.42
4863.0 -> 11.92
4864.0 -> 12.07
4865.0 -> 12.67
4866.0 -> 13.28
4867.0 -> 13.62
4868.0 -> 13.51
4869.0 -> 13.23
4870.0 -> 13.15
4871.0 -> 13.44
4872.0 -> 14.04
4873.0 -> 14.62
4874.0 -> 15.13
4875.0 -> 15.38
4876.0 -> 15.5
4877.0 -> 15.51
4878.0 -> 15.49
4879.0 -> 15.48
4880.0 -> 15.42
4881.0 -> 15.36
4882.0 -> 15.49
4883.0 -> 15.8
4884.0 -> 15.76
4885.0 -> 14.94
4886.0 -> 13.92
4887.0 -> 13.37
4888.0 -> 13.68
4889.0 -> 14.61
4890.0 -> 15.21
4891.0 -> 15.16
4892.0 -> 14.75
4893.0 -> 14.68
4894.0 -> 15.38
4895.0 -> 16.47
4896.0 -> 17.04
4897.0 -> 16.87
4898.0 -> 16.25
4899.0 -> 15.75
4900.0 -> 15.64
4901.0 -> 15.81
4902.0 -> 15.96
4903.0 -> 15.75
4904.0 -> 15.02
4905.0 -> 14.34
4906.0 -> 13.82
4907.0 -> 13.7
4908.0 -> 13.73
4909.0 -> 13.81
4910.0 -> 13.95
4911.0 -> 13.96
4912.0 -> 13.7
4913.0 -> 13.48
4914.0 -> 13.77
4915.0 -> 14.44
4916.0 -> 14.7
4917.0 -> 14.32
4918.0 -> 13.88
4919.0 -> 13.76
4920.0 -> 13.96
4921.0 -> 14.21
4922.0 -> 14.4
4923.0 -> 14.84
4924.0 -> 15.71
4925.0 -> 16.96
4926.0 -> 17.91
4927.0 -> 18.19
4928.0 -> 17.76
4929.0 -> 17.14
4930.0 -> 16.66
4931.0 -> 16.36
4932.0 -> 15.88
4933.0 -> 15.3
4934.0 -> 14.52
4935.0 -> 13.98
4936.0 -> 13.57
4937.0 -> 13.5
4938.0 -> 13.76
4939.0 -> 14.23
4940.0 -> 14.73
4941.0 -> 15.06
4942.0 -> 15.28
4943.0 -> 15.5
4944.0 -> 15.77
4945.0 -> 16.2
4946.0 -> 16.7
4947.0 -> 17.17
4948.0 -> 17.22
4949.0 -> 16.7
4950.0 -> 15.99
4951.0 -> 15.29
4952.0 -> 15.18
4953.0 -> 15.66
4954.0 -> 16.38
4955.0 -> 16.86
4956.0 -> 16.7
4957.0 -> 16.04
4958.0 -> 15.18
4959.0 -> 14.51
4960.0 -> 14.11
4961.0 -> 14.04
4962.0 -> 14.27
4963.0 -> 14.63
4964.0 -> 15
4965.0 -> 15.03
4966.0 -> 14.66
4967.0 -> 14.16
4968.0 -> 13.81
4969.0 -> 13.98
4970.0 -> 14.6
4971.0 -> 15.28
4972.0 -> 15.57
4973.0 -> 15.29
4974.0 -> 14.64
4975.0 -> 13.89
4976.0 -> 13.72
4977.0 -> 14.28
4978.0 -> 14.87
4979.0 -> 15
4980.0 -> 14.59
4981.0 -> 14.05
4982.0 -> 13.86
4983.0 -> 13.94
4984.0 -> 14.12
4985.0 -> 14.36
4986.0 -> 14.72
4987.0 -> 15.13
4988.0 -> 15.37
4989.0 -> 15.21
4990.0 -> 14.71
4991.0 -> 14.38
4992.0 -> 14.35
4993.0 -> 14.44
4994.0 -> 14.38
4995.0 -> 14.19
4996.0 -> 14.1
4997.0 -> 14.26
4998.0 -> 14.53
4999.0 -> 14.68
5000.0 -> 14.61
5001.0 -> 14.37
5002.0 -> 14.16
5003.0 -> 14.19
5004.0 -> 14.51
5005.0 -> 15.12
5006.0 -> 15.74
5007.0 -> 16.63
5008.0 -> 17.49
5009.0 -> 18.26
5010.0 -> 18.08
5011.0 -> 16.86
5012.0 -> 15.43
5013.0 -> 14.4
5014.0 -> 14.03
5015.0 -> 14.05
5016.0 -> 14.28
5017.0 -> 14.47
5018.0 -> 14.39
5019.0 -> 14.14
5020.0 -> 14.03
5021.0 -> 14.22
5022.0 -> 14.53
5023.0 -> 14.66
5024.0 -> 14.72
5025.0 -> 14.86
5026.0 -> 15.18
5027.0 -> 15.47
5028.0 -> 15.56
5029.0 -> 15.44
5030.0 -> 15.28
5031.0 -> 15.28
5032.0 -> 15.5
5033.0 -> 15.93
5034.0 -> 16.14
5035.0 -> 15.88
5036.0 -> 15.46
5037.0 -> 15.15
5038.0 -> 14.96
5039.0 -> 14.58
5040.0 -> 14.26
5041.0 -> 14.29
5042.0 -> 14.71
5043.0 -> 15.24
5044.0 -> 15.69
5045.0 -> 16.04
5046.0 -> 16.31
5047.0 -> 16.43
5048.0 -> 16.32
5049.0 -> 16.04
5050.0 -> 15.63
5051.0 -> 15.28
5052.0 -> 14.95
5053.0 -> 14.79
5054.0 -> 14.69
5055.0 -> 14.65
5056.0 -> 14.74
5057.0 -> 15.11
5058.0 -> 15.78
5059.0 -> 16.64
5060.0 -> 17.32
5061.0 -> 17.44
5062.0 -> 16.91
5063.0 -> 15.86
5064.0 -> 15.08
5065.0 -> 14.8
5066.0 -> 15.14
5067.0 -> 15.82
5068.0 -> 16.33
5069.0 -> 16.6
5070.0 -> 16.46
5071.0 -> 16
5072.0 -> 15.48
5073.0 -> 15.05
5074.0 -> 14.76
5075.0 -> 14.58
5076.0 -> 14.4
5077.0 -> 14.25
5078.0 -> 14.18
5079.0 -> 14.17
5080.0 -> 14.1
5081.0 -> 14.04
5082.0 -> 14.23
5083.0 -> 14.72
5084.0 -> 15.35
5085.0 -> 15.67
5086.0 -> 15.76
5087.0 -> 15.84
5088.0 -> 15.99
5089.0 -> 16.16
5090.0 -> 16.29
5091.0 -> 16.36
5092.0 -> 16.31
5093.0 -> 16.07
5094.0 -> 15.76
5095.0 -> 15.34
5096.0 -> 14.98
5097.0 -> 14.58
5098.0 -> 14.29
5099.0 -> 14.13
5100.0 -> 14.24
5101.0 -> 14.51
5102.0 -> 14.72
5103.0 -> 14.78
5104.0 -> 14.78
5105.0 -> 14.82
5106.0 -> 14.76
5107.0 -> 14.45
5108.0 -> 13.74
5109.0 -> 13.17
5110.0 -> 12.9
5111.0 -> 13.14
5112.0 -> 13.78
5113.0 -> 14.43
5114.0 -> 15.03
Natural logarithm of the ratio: -4.14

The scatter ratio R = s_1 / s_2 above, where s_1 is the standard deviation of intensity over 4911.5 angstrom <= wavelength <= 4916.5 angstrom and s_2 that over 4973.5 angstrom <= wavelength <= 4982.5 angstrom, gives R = 1.1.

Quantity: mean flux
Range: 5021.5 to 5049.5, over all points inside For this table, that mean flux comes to 15.4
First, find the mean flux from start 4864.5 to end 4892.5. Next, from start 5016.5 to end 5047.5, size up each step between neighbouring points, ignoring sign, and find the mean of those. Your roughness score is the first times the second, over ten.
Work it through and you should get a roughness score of 0.35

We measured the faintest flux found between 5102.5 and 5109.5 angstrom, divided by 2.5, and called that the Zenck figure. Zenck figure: 5.3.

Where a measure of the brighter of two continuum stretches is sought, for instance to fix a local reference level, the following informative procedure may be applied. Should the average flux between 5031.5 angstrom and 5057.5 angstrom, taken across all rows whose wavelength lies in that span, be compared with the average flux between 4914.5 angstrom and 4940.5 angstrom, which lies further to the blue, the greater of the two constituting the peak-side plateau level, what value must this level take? 15.3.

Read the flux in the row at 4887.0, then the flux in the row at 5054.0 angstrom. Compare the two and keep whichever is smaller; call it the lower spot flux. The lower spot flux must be 13.4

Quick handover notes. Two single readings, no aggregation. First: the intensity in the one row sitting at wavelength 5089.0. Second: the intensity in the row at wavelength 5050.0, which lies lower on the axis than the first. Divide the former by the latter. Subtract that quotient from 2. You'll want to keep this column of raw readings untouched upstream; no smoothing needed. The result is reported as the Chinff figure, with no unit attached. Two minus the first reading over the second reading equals 0.97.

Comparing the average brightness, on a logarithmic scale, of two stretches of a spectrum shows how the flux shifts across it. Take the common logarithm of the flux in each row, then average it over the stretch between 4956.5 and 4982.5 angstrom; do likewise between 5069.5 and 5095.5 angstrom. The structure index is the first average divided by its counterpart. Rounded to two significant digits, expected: 0.98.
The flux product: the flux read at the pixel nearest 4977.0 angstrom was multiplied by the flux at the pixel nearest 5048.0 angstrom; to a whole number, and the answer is 233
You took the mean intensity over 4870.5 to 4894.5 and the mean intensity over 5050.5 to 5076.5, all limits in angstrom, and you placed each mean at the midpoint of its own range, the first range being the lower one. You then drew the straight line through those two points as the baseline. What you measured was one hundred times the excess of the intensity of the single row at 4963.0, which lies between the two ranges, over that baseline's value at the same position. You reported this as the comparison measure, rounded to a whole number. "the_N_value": -58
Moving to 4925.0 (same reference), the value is 189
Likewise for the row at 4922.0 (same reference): -66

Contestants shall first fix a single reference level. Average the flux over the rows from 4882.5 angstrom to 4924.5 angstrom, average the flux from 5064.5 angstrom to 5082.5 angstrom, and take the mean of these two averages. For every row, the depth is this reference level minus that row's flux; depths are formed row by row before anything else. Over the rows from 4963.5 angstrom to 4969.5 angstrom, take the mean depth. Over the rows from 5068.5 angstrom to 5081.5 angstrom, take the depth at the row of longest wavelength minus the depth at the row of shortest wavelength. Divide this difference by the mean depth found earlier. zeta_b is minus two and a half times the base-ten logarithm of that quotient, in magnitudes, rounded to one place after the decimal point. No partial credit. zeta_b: -1.9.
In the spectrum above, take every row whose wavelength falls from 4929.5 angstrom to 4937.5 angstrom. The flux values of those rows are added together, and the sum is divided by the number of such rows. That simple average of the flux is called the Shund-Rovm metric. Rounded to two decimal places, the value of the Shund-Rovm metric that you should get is 14.97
